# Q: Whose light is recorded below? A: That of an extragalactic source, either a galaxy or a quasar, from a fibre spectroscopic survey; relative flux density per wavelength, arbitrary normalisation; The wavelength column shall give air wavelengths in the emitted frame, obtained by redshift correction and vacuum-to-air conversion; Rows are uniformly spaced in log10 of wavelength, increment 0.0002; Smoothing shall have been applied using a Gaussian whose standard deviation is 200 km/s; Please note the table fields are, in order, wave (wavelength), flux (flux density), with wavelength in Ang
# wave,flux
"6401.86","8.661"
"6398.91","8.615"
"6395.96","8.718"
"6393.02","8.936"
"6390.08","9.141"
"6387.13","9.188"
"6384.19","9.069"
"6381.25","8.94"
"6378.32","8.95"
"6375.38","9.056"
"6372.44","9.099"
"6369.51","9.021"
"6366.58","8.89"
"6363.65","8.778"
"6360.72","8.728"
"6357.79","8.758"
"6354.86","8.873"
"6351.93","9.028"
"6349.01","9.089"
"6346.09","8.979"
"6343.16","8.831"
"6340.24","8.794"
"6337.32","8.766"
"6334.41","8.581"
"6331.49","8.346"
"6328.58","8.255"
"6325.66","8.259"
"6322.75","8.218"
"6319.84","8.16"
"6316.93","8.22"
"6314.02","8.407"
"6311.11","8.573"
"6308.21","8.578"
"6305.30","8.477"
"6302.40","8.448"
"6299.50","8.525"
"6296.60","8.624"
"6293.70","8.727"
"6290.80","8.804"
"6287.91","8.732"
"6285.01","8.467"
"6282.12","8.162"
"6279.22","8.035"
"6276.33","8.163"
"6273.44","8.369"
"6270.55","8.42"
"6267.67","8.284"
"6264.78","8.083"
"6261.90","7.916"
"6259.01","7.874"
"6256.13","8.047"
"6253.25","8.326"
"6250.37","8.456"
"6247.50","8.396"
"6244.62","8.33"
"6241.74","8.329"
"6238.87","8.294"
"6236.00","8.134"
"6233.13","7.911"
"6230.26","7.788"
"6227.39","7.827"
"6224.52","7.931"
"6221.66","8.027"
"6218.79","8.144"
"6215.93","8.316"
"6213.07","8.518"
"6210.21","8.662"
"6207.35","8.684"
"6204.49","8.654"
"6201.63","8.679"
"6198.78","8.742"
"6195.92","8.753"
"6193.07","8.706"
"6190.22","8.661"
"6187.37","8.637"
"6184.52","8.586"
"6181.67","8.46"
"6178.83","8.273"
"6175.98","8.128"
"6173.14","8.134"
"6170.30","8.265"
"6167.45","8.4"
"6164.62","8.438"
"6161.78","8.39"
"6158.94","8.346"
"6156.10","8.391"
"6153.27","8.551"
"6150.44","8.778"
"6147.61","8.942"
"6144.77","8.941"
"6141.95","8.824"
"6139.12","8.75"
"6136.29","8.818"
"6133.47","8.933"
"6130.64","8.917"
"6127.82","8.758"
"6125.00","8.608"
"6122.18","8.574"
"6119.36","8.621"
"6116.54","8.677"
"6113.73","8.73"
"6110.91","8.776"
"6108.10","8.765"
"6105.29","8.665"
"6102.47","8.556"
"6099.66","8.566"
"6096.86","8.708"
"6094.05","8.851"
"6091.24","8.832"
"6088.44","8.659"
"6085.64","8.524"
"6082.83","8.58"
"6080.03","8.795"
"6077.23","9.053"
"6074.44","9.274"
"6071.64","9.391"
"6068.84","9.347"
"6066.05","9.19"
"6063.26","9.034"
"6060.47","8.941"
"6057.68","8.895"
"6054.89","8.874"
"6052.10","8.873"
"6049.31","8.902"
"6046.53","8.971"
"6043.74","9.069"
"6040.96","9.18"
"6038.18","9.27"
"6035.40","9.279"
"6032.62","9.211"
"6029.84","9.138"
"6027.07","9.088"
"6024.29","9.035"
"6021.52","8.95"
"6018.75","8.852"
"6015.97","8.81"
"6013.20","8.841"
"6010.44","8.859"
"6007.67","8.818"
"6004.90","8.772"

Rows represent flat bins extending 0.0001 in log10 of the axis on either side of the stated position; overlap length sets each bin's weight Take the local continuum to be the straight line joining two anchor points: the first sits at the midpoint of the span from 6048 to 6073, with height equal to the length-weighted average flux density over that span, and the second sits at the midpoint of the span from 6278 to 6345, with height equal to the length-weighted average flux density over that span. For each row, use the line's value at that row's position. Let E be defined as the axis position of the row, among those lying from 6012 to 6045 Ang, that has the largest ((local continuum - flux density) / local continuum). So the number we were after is 6015.97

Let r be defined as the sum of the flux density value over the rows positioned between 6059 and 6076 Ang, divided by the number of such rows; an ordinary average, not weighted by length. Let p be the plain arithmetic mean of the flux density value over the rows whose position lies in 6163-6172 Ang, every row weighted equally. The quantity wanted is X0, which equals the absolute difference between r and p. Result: 0.83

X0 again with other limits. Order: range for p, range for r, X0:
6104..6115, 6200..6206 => 0.07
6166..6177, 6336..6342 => 0.55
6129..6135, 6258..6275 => 0.77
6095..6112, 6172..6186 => 0.36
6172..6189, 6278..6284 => 0.27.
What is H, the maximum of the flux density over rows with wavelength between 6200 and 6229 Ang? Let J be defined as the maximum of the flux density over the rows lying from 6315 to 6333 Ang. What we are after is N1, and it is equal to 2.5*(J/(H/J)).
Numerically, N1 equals 20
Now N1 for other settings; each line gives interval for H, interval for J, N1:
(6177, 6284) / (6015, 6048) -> 25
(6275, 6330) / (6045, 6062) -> 23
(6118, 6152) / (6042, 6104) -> 25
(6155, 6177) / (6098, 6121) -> 23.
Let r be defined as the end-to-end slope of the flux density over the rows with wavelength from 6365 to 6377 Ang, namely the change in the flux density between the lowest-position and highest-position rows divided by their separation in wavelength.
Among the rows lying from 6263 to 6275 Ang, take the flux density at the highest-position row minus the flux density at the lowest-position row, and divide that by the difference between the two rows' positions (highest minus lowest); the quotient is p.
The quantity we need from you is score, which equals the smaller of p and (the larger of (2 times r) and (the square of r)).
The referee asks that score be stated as 0.03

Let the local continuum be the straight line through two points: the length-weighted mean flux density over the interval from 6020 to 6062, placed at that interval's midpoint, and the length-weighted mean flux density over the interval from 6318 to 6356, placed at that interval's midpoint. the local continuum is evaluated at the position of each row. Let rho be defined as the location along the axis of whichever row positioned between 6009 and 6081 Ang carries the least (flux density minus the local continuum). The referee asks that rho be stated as 6015.97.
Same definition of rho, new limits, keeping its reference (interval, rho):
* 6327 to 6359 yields 6328.58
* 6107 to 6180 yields 6175.98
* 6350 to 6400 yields 6398.91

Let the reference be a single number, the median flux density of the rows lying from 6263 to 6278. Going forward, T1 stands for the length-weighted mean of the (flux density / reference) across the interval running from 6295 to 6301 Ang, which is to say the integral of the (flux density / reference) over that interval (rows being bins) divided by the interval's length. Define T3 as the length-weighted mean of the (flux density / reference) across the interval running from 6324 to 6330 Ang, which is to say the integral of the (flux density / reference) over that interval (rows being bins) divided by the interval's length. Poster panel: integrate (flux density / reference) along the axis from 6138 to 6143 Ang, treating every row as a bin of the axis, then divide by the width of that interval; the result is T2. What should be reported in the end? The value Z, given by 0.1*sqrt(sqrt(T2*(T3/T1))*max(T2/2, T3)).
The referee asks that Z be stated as 0.100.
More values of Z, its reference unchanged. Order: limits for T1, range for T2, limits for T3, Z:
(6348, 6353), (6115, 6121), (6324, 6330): 0.099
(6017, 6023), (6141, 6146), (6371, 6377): 0.107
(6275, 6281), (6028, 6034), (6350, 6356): 0.109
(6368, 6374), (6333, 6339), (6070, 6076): 0.108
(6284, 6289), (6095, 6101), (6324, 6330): 0.100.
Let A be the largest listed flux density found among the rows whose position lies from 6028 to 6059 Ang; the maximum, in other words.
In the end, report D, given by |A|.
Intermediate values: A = 9.279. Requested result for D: 9.28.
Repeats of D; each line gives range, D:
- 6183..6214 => 8.75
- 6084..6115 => 8.85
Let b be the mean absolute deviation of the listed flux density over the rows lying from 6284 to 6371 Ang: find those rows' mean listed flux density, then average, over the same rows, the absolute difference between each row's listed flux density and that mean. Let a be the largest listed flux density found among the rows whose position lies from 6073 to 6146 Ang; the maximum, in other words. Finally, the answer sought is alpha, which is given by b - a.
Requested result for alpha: -9.1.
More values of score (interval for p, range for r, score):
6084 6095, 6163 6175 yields 0.00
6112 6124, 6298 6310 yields -0.02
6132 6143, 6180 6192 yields -0.01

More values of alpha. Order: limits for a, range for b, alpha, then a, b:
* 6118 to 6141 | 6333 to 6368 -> -8.8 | 8.933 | 0.11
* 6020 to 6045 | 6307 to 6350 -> -9.0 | 9.279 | 0.25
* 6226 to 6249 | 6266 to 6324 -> -8.2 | 8.396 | 0.18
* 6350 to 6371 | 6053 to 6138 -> -8.8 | 9.028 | 0.18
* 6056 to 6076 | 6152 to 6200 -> -9.2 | 9.391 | 0.16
